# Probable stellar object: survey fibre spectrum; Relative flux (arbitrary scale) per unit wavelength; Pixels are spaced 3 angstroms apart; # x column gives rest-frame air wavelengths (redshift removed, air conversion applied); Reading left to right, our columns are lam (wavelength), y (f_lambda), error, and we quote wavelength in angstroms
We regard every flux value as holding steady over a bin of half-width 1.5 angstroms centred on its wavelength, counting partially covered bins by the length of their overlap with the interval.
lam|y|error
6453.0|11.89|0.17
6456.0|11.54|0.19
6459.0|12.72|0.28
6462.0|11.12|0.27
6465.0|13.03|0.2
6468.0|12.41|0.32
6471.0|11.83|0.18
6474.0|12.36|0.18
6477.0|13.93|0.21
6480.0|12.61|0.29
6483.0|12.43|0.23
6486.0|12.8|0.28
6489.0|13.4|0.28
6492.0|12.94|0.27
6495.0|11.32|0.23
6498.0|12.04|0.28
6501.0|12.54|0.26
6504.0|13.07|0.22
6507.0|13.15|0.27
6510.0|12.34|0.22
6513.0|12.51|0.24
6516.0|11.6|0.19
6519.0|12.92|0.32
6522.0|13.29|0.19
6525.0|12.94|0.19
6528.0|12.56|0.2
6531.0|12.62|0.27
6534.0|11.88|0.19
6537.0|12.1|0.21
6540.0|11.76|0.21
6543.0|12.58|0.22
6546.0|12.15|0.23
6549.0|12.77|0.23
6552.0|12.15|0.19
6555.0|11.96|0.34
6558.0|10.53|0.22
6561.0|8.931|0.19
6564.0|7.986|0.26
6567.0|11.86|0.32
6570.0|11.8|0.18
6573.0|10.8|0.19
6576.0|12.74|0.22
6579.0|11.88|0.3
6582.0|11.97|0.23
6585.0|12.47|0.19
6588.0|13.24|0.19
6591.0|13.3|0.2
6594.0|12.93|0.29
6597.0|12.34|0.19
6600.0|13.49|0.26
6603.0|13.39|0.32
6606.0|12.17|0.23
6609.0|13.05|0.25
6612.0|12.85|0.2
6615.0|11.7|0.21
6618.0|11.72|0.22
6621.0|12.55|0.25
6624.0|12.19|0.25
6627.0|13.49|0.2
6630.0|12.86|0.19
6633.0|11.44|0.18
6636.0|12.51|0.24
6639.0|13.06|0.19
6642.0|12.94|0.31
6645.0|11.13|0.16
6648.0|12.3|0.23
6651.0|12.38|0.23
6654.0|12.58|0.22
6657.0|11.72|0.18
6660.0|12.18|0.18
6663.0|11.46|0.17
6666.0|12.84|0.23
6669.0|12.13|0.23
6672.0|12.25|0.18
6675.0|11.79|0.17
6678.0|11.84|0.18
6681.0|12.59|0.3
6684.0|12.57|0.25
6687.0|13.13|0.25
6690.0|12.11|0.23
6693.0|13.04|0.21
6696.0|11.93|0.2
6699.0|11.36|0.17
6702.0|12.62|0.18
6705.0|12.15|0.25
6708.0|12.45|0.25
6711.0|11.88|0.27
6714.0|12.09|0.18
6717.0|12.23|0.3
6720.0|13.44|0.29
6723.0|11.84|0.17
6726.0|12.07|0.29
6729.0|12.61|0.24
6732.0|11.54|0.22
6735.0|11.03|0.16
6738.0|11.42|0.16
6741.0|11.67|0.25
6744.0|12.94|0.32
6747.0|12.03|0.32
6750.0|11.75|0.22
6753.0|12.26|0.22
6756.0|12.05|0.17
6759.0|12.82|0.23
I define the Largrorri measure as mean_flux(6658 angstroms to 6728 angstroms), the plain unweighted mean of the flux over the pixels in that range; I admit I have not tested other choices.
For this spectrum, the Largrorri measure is 12.3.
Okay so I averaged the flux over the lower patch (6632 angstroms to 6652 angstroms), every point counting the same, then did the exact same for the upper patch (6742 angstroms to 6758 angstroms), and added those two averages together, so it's 24.5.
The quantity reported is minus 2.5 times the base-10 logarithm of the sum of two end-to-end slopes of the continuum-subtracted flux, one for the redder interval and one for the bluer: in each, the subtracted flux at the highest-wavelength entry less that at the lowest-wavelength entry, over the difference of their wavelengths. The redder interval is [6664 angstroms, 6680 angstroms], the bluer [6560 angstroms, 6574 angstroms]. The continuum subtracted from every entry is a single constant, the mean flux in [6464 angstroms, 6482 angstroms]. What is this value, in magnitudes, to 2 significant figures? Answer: 2.9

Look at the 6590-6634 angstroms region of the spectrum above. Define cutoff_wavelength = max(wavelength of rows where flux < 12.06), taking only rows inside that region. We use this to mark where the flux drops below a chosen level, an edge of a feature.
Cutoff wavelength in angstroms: 6633.0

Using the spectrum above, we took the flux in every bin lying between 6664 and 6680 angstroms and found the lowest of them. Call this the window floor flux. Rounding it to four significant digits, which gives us 11.79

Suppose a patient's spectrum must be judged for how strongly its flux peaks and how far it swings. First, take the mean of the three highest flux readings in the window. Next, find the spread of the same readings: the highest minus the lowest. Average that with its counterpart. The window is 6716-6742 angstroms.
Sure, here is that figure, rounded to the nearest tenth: 7.6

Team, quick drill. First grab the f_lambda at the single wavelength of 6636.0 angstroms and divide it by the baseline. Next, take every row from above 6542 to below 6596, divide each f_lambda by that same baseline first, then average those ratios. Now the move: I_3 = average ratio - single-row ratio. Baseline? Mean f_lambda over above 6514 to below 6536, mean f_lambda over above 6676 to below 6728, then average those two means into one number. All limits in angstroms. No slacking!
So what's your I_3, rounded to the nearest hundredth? -0.06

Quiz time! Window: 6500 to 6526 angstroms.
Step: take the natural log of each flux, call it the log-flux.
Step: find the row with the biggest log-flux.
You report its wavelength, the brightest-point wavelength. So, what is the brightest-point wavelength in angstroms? 6522.0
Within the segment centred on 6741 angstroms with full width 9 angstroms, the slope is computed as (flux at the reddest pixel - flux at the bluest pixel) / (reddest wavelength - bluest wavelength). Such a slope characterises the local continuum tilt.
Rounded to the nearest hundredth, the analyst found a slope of 0.25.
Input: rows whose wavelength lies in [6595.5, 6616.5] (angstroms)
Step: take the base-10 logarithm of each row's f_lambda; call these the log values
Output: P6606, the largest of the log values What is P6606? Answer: 1.13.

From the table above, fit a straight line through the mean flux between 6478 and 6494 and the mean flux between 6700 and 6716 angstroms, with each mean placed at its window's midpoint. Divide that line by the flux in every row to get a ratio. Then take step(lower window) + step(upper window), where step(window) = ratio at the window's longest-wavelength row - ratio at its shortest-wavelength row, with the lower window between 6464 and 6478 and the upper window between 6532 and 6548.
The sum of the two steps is -0.09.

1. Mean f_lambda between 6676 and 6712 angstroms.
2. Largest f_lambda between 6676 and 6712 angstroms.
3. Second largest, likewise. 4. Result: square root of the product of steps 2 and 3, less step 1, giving 0.78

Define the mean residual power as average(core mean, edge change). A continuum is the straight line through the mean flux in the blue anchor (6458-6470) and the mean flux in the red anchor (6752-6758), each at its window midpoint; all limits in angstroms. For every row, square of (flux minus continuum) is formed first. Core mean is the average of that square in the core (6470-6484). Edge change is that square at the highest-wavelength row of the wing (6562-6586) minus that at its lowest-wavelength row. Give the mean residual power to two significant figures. -8.8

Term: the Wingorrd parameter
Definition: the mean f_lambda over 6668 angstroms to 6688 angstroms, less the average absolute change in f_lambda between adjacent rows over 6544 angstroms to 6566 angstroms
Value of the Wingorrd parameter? 11.4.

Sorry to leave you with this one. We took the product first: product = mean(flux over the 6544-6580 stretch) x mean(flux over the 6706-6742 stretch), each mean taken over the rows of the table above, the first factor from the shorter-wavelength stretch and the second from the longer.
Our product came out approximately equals 136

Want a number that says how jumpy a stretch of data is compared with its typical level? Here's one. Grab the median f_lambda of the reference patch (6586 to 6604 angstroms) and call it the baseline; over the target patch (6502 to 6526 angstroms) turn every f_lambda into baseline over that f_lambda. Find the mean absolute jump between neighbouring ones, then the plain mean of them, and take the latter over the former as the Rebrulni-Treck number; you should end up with 21.3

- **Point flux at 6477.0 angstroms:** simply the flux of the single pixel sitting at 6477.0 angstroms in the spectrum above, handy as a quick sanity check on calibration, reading 13.93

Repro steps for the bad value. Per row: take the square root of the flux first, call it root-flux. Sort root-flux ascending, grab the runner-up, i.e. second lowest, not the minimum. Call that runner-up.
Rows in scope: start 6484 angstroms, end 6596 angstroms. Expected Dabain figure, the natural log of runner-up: 1.095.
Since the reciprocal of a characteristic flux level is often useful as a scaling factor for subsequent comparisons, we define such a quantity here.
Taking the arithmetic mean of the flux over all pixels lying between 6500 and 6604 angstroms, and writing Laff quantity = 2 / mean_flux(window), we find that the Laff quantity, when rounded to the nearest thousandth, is 0.164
